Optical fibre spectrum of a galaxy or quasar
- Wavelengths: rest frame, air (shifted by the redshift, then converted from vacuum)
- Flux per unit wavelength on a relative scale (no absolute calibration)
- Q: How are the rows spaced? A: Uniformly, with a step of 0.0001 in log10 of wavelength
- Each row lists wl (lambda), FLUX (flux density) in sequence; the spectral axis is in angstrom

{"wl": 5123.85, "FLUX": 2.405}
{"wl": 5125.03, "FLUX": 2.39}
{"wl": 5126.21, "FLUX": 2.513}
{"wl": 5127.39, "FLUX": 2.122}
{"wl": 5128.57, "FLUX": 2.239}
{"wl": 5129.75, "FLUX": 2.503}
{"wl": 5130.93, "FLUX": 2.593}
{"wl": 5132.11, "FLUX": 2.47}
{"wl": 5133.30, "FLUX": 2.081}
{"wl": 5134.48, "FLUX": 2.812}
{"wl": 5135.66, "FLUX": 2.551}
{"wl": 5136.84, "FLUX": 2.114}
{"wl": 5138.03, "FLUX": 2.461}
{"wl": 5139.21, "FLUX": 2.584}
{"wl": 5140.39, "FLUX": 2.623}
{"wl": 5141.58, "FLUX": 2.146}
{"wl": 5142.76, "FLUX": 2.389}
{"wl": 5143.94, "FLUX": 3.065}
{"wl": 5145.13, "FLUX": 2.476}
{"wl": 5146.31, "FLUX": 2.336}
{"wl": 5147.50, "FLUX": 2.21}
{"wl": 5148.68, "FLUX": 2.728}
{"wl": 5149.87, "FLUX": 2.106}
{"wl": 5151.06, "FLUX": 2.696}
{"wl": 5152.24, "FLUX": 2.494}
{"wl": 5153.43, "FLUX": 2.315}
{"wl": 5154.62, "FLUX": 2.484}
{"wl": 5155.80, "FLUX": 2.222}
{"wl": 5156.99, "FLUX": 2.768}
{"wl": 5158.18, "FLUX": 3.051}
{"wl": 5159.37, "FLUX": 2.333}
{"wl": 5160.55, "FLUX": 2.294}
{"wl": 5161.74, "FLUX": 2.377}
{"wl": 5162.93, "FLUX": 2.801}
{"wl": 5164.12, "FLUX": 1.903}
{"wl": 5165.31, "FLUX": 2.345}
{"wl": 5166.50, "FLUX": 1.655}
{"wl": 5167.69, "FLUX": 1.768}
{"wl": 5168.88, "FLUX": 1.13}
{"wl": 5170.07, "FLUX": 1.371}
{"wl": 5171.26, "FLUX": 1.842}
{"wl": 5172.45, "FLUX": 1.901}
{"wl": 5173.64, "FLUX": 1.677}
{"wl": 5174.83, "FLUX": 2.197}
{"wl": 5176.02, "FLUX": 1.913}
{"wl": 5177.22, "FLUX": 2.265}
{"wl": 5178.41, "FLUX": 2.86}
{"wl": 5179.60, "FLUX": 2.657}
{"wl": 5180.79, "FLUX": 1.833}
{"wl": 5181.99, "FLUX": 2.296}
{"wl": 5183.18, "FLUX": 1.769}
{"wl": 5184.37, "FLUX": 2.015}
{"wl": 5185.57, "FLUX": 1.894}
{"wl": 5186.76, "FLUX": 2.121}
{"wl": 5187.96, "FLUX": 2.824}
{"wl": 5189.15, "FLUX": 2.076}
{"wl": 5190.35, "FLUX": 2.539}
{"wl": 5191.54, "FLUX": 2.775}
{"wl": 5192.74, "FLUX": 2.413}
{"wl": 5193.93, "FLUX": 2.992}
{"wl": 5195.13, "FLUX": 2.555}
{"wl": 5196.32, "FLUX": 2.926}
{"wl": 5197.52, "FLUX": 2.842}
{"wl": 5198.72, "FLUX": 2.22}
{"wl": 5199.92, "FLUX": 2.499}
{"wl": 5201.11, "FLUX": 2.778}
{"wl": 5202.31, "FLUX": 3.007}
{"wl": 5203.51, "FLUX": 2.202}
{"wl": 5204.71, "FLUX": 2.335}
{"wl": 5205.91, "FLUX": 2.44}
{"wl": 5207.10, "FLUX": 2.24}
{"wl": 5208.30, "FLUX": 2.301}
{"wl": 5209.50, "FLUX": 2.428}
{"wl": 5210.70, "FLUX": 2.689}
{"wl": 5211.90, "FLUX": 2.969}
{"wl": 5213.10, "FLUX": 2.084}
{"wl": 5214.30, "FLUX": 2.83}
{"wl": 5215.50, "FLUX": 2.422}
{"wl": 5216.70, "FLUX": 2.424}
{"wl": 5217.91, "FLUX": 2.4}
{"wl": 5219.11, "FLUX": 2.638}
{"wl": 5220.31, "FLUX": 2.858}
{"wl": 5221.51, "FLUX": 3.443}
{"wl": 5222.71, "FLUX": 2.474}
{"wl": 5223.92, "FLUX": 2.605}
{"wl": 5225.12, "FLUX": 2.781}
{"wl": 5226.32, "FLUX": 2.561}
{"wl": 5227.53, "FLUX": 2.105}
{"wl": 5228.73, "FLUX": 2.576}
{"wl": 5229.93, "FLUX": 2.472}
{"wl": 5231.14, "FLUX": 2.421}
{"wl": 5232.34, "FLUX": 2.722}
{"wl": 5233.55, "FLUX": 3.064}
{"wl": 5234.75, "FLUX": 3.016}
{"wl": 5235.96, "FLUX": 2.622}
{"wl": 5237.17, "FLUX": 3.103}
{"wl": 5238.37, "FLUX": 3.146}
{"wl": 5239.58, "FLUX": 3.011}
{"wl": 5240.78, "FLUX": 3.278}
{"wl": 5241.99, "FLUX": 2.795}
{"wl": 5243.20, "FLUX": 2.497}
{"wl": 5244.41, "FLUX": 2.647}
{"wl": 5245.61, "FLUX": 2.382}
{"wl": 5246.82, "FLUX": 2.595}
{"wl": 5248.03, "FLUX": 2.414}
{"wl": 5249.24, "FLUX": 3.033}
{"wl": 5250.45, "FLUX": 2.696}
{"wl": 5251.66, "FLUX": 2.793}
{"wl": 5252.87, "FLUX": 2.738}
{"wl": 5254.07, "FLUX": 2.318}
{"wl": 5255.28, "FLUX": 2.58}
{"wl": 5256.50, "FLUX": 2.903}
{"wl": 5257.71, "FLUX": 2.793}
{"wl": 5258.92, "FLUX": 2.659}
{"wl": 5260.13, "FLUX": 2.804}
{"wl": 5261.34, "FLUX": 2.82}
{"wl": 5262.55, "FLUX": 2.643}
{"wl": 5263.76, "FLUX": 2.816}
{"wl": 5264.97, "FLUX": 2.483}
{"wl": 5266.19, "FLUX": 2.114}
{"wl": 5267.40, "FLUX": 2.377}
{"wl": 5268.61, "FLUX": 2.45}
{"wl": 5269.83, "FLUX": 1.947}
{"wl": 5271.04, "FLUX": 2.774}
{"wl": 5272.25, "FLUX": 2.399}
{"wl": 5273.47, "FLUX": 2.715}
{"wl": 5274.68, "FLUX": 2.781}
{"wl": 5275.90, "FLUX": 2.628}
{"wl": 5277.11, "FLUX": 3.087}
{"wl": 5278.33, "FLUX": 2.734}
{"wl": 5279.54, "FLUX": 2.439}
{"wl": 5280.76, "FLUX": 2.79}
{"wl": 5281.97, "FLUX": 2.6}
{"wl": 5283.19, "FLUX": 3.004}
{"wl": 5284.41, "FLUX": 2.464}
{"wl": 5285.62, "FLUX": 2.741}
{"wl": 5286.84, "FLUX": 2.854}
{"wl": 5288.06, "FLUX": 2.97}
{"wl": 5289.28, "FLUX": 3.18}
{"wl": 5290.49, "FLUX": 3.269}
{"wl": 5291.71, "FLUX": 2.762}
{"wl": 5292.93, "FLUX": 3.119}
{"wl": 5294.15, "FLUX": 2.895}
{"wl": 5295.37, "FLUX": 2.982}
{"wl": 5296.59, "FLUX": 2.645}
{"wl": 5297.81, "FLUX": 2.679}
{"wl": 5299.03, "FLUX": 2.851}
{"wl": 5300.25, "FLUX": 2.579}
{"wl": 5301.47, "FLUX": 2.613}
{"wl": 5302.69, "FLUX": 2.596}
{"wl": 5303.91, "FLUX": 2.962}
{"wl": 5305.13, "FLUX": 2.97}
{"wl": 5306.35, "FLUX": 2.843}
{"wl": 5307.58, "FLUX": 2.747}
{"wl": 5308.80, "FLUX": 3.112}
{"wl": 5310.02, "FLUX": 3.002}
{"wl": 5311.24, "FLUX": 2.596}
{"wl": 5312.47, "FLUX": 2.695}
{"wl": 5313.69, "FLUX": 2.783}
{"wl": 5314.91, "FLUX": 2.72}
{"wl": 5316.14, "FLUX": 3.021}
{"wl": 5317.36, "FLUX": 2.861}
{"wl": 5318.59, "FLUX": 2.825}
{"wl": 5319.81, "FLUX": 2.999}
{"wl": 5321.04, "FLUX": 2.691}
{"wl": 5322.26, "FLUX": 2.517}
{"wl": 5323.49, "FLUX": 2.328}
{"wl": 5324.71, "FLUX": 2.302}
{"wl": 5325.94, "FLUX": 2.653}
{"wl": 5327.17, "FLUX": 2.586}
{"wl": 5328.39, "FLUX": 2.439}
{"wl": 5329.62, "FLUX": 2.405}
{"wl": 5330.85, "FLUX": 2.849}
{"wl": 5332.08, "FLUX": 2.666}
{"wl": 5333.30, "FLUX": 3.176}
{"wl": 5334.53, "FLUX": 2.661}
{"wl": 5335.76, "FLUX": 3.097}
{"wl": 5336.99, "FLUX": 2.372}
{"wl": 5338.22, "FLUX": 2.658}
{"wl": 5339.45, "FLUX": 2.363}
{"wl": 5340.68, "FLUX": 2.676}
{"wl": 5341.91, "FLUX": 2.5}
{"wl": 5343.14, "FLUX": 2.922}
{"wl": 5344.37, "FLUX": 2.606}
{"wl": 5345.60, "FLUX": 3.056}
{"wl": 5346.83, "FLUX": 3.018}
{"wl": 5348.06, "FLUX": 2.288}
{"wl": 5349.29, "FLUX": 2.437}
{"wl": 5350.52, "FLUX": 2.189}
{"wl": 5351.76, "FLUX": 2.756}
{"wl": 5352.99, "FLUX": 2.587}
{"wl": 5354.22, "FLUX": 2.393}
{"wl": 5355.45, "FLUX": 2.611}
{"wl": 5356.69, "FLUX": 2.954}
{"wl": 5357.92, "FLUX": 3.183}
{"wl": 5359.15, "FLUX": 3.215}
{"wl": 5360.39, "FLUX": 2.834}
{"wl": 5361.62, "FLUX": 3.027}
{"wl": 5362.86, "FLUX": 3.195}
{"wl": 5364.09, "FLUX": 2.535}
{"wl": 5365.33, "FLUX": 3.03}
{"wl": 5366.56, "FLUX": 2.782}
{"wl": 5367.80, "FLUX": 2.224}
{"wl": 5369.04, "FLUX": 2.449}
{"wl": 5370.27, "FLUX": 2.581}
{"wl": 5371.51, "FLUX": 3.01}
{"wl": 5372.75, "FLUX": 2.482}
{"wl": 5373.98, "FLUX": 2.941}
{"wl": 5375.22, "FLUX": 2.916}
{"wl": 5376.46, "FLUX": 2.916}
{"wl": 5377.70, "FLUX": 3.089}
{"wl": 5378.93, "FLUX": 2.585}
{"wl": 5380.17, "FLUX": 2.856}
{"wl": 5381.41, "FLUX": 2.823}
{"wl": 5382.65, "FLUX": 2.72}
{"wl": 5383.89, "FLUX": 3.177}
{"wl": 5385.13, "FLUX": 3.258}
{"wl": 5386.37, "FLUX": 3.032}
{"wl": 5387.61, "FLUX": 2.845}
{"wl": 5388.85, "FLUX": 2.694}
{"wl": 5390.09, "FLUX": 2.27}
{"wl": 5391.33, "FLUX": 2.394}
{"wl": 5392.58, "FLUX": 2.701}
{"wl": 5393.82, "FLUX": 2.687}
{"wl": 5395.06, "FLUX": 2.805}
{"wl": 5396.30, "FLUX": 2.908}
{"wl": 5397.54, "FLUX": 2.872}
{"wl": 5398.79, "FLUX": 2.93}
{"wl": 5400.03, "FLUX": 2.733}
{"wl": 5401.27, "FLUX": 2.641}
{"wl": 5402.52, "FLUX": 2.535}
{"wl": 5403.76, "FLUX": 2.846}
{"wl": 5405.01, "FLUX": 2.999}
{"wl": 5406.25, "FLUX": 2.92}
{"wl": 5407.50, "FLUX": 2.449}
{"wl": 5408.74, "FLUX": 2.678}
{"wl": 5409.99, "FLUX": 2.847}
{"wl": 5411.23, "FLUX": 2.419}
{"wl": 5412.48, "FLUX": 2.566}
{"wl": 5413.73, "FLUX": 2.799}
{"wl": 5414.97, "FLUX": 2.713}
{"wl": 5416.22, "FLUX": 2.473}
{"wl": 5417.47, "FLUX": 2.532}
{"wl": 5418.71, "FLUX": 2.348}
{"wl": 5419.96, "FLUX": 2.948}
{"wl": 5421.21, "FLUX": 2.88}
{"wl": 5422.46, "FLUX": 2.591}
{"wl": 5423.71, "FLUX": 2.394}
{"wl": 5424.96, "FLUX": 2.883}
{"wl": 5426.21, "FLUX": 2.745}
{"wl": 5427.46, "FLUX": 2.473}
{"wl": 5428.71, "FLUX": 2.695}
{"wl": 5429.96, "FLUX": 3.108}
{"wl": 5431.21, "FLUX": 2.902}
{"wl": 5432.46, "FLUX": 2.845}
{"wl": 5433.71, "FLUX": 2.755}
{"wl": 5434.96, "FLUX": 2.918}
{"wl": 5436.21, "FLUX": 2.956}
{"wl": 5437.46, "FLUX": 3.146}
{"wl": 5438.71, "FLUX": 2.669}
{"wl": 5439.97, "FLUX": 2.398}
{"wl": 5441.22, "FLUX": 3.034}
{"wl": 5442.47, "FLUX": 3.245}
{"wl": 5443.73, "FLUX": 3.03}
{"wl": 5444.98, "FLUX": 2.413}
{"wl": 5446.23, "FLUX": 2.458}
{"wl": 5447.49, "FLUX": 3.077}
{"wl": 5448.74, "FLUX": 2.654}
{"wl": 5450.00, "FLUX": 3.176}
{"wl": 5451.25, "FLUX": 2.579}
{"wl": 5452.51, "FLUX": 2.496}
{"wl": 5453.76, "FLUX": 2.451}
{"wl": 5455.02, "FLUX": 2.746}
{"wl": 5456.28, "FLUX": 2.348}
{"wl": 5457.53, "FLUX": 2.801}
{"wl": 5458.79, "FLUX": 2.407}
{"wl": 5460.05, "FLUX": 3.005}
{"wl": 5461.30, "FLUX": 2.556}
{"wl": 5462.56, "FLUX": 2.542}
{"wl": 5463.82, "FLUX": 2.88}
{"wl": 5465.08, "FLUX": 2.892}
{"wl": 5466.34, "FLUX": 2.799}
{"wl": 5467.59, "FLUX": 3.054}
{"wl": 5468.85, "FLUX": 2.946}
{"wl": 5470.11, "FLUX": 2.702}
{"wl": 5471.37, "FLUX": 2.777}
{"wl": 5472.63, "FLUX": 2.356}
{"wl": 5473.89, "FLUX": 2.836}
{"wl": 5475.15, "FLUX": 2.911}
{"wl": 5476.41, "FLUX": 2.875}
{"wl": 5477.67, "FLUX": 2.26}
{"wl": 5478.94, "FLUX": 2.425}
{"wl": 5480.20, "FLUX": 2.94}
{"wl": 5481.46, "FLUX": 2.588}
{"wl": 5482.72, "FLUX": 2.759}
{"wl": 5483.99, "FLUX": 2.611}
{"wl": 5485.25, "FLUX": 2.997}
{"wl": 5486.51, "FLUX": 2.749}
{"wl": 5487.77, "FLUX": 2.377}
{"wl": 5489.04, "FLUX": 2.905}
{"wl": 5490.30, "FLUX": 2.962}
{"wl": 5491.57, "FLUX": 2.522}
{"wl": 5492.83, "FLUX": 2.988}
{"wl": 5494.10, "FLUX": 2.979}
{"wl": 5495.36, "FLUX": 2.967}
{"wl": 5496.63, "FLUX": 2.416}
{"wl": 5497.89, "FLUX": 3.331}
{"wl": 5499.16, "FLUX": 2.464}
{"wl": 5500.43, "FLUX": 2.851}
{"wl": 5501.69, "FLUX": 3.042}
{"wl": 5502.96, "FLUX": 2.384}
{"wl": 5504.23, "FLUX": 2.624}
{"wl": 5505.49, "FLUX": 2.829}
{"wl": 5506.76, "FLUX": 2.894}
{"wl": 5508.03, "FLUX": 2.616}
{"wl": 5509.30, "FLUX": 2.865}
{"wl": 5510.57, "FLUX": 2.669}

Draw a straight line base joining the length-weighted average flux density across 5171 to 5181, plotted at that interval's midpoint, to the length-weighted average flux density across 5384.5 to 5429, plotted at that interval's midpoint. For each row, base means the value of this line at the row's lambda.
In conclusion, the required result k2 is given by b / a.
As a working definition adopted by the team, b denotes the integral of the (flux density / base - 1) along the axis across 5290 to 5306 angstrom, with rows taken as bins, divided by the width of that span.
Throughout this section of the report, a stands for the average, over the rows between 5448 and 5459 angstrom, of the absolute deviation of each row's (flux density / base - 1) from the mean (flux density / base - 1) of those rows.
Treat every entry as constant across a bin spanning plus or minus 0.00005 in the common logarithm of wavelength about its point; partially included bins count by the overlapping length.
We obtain 2.3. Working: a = 0.069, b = 0.16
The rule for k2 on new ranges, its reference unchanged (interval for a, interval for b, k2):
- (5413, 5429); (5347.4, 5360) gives 0.5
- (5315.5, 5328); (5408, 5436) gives -0.2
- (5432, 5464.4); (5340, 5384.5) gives 0.7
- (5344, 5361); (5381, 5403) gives 0.4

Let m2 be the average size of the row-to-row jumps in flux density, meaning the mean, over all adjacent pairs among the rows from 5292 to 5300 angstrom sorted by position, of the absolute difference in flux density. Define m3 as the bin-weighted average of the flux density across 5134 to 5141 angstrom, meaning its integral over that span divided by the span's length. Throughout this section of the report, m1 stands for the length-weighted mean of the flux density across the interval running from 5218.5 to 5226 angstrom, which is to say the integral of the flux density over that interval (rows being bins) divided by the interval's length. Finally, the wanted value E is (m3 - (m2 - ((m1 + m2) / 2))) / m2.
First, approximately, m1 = 2.79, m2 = 0.17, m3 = 2.52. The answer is 22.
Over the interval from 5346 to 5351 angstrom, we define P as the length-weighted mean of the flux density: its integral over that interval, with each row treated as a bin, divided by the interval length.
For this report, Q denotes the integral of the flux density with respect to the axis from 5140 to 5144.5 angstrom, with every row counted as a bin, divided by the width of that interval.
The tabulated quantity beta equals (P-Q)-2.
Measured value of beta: -2.03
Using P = 2.52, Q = 2.55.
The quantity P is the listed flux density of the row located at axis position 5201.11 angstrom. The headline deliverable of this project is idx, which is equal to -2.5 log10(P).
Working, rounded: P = 2.778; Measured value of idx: -1.11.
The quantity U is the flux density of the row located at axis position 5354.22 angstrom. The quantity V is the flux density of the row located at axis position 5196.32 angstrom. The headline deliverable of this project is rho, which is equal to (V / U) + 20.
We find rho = 21.22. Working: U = 2.393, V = 2.926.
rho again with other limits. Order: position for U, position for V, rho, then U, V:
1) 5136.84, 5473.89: 21.34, 2.114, 2.836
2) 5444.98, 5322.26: 21.04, 2.413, 2.517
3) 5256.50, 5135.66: 20.88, 2.903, 2.551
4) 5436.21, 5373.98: 20.99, 2.956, 2.941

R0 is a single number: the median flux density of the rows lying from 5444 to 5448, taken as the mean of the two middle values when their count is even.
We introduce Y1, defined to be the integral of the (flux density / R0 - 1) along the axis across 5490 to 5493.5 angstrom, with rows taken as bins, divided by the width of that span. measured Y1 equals 0.14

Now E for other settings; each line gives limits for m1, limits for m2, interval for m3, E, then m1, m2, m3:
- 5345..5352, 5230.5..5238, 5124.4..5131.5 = 11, 2.62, 0.31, 2.39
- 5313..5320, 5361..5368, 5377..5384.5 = 10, 2.86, 0.43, 2.88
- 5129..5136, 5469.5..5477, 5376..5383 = 18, 2.49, 0.22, 2.84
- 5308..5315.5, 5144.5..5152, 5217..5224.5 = 10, 2.82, 0.40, 2.72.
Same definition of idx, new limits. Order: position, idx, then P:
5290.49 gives -1.29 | 3.269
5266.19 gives -0.81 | 2.114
